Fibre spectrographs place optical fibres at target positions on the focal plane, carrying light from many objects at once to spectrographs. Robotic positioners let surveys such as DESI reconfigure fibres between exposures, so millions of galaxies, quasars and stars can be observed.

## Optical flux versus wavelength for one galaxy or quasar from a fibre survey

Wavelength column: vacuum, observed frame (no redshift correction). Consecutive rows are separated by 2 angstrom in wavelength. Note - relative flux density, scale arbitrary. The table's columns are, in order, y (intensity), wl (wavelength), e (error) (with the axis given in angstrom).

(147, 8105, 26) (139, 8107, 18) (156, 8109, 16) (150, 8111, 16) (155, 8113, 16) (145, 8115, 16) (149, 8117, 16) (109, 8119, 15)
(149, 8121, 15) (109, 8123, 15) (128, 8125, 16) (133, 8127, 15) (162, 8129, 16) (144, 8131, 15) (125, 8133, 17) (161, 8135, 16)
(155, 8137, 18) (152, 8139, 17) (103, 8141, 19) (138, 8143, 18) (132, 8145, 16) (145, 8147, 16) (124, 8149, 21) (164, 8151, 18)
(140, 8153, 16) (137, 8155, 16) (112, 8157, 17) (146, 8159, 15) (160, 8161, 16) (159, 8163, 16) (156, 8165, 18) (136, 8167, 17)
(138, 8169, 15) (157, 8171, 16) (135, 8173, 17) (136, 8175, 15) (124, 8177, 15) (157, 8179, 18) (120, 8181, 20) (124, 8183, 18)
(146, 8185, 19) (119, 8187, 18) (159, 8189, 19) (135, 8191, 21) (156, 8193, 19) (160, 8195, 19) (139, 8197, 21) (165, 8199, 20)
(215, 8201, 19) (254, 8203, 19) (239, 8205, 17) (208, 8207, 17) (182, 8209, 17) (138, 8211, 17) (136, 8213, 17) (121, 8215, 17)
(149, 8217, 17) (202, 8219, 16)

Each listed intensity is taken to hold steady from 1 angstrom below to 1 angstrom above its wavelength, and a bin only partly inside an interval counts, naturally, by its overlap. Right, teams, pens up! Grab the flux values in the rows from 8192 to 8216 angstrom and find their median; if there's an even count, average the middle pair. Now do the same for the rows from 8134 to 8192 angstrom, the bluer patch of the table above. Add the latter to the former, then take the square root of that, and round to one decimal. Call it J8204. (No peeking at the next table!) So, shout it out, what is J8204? 17.3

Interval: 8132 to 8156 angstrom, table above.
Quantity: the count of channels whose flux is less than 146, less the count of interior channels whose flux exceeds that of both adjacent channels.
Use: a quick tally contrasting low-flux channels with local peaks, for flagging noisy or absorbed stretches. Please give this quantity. 4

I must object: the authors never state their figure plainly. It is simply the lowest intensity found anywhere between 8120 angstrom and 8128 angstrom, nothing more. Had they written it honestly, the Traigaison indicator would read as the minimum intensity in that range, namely 109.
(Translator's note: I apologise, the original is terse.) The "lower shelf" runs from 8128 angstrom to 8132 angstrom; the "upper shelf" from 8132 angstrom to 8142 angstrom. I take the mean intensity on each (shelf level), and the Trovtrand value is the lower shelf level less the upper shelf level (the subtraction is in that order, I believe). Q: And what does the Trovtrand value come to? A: 14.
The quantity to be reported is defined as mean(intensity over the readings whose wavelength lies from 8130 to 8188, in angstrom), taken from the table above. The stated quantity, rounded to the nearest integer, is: 139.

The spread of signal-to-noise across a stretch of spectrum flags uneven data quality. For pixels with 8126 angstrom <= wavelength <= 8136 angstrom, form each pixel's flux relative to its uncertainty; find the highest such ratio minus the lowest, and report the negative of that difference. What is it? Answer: -2.8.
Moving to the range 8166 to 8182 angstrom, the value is -3.8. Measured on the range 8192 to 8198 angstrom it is -1.8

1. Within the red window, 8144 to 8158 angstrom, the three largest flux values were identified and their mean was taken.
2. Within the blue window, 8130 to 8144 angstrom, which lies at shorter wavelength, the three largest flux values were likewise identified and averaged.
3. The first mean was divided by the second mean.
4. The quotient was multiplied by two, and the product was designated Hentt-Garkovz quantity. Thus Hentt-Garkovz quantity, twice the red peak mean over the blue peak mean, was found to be 1.9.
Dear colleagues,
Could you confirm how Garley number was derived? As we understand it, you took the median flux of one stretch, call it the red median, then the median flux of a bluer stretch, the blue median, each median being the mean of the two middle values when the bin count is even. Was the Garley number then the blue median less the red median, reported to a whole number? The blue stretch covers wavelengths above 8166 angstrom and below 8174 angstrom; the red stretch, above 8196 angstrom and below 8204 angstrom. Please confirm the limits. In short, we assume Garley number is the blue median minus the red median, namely -53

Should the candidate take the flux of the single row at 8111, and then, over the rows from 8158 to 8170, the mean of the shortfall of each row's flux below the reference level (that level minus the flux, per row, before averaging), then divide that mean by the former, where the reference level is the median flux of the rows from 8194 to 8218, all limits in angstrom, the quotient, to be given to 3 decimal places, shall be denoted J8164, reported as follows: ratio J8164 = 0.089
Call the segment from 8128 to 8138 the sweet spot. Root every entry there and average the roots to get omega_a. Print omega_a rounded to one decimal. 12.2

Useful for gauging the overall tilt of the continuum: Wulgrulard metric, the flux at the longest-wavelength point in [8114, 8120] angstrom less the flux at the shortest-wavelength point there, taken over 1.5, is -24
